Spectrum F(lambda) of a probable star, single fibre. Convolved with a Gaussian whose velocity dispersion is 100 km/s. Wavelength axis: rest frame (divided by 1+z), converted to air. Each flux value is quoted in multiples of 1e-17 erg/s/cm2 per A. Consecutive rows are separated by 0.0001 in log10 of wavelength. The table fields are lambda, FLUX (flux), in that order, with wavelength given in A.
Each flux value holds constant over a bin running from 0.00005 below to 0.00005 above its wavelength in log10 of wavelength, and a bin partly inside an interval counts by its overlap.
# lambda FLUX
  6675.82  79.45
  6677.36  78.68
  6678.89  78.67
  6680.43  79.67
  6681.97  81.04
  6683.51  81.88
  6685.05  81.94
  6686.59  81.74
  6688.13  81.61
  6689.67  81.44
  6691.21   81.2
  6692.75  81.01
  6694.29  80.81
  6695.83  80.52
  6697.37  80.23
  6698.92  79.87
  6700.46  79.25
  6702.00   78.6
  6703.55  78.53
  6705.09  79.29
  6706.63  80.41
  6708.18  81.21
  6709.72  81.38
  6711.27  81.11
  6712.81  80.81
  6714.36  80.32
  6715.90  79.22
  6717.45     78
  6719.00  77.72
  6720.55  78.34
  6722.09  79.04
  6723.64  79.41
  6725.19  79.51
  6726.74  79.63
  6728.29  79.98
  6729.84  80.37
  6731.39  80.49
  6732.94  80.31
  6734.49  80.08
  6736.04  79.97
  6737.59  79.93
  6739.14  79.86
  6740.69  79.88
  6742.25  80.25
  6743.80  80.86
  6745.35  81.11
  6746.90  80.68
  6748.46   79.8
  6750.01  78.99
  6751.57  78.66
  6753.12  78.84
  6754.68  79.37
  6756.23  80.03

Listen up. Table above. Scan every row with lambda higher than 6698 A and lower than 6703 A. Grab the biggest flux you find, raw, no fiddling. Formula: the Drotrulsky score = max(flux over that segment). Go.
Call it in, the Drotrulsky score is 79.87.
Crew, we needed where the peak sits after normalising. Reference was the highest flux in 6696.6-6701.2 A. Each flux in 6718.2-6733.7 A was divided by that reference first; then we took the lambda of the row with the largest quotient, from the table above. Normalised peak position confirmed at 6731.39 A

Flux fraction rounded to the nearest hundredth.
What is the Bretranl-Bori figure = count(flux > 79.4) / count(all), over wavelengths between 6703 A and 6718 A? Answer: 0.60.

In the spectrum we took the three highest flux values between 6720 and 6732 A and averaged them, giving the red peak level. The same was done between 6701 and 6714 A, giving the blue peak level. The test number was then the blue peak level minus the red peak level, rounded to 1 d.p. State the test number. 1.0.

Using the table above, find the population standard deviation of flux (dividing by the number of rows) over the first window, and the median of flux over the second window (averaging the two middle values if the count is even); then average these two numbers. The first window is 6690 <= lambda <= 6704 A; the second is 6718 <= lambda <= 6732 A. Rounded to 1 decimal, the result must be 40.2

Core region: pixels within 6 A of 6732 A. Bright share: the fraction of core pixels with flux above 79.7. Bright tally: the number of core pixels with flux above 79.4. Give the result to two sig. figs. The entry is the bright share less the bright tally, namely -7.1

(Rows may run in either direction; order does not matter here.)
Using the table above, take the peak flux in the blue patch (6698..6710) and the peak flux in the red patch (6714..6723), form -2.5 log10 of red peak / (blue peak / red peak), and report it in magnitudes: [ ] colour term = -4.75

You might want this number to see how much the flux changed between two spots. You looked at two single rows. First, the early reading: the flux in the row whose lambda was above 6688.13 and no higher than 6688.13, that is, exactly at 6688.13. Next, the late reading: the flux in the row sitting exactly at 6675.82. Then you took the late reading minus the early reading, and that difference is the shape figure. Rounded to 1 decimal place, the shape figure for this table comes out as -2.2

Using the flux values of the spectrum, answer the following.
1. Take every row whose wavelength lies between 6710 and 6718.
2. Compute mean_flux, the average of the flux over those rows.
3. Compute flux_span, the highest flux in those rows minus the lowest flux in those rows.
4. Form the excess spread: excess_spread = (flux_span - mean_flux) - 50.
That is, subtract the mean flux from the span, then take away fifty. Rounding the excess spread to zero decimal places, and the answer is -127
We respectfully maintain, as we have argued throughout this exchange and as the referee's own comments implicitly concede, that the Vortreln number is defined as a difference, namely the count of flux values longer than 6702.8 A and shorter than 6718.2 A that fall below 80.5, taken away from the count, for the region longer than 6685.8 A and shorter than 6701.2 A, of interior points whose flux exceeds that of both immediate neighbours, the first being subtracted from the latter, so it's -6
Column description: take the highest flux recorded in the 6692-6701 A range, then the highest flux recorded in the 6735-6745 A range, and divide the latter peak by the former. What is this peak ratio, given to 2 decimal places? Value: 1.00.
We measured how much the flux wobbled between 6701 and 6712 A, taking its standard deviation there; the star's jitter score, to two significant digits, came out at 1.2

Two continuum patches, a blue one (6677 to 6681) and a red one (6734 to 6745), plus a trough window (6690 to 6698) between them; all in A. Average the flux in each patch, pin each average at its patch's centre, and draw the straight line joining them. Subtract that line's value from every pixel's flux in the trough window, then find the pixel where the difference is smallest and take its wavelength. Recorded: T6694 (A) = 6697.37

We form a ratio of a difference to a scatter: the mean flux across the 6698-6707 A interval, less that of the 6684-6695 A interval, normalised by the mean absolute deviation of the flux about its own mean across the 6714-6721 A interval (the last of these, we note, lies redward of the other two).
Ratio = -2.5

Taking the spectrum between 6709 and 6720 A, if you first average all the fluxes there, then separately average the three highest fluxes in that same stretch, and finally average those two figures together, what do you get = 80.4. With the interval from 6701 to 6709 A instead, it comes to 80.0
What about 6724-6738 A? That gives 80.2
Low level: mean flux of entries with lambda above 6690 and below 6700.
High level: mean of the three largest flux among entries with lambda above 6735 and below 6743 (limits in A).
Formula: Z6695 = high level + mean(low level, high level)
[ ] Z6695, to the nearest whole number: 160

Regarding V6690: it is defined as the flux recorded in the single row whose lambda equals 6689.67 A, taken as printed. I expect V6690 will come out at 81.44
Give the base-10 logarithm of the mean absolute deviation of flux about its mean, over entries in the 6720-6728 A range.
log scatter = -0.4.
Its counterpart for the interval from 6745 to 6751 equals -0.1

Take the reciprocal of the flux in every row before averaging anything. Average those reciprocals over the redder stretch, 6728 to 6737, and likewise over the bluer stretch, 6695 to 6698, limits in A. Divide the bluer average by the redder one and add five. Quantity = 6.00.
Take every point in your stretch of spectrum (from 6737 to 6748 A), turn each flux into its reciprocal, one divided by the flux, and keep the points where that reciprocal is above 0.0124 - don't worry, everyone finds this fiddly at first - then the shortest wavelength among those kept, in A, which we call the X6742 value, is 6737.59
